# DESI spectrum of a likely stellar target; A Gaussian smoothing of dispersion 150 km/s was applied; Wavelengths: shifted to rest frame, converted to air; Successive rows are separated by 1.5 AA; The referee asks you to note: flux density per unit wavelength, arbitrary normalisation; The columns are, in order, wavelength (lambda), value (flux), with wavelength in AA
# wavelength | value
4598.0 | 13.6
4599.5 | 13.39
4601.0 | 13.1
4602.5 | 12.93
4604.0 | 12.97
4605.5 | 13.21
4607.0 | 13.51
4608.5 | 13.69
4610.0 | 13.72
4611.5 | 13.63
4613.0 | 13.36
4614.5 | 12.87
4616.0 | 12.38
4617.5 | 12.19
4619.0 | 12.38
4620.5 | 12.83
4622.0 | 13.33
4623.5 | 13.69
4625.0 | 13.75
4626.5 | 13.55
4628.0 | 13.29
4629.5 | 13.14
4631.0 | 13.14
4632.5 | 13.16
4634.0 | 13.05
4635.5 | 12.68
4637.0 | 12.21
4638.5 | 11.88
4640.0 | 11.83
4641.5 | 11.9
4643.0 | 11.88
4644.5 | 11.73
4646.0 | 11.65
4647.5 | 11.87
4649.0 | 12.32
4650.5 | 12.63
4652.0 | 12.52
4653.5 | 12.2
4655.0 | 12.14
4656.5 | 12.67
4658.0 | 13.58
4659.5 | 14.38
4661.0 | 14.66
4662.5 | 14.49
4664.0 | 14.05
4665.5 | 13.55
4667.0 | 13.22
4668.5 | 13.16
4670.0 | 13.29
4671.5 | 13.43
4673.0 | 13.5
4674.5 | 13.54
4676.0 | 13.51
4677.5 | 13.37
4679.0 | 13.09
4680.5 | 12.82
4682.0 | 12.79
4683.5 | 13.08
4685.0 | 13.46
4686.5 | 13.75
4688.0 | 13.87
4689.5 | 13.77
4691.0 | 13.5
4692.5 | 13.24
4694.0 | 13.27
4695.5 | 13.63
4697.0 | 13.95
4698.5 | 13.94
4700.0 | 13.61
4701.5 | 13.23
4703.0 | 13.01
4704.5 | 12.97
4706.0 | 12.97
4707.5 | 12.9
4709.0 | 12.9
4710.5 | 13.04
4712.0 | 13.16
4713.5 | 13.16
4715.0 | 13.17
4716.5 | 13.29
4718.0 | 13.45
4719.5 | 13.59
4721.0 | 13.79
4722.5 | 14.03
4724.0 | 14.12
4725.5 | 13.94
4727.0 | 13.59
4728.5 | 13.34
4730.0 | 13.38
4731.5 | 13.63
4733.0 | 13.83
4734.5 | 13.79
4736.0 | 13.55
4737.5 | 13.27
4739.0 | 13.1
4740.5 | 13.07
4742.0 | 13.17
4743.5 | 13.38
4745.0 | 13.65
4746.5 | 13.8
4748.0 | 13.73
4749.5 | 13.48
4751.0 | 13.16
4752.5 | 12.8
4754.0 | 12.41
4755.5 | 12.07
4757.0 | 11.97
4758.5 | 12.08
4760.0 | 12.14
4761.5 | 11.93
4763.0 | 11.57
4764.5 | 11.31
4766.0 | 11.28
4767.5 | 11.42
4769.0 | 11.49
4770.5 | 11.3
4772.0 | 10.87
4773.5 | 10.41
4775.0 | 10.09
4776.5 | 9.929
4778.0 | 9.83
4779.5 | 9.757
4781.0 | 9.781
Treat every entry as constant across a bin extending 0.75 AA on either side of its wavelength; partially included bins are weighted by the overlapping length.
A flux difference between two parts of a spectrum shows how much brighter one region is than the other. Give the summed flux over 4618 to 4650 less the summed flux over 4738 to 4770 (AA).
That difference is 2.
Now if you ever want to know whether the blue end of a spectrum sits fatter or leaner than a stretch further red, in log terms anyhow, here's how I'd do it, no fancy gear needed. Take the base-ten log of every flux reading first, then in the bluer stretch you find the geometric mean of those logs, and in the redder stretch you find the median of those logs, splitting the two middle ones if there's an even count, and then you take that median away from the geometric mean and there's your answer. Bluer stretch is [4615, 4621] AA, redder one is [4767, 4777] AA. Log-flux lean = 0.06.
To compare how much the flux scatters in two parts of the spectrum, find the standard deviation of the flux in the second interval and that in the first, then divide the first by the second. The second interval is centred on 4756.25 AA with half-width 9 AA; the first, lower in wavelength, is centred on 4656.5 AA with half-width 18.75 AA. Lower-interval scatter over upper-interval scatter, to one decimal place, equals 1.3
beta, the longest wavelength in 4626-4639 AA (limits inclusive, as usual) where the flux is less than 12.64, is 4638.5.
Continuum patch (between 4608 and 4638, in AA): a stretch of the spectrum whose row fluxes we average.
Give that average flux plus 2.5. 15.6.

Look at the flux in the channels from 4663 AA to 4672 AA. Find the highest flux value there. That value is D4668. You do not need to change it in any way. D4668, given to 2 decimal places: 14.05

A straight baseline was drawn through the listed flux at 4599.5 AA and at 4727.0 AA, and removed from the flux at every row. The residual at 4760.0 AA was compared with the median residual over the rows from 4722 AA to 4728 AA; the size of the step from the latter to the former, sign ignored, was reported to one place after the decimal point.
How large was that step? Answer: 1.9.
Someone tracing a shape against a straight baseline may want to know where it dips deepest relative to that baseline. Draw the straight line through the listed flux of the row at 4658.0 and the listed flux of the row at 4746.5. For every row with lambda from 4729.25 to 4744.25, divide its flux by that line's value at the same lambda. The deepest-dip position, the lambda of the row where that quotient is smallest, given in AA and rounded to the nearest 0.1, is 4740.5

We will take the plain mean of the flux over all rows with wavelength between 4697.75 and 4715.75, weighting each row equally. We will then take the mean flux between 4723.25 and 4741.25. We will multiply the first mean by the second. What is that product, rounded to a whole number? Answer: 178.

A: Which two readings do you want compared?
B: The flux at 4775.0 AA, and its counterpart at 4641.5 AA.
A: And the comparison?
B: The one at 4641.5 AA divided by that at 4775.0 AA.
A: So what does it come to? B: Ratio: 1.18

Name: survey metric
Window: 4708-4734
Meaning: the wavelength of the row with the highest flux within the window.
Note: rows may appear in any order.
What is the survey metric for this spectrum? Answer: 4724.0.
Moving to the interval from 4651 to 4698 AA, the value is 4661.0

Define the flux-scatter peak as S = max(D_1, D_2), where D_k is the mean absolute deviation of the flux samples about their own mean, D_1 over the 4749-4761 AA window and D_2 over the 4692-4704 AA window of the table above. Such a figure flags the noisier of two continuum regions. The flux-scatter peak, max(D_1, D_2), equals 0.47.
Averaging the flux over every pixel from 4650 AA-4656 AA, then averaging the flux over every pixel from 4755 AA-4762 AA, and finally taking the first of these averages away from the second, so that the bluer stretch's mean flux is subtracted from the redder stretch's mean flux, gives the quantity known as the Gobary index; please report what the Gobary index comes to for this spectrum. -0.33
